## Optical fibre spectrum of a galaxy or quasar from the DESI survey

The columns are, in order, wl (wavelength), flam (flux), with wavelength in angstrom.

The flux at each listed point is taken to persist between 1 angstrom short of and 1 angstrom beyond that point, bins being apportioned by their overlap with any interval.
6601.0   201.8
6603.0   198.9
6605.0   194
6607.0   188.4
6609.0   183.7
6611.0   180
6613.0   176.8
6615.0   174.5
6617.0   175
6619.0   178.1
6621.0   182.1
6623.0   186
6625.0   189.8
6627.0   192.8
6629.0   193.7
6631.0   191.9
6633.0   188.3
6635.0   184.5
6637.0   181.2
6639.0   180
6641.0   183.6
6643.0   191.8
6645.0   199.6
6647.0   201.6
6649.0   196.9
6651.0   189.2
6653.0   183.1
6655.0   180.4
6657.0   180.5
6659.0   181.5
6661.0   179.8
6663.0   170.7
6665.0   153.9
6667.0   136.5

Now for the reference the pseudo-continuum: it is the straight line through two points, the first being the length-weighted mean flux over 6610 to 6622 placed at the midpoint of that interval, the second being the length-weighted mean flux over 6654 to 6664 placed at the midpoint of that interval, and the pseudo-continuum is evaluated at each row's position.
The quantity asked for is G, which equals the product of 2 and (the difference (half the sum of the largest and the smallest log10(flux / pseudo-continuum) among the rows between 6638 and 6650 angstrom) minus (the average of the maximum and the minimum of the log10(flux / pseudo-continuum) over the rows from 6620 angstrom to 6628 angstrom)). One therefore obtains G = 0.013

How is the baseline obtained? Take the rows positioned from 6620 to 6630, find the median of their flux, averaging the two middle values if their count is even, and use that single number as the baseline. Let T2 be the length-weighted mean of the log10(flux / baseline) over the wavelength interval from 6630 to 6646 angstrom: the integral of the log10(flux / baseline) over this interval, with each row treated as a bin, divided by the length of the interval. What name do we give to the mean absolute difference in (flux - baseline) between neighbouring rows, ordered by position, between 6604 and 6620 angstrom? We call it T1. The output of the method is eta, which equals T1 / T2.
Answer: -627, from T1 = 3.3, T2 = -0.005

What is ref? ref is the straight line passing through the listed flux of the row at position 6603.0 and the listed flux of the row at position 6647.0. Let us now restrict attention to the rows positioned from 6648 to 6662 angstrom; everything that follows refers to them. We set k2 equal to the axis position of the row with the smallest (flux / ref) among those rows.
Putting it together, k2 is 6661.0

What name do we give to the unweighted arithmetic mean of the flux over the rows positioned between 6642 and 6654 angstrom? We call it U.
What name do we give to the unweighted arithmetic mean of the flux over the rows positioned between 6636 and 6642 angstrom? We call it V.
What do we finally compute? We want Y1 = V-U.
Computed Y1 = -12.1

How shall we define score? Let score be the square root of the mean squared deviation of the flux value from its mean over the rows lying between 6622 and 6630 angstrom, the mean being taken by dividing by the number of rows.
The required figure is 3.0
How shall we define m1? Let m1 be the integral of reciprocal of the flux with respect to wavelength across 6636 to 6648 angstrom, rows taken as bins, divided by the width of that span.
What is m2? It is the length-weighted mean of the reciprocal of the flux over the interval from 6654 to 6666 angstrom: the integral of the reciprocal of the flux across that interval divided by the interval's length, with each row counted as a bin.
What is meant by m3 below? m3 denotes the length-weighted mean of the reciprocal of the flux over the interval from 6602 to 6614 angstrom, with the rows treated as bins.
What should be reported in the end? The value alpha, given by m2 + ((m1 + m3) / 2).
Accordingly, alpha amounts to 0.0111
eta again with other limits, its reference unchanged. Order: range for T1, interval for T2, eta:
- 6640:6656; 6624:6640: -1164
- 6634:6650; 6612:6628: -234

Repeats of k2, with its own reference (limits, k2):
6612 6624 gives 6615.0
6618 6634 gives 6619.0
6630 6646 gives 6639.0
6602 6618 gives 6615.0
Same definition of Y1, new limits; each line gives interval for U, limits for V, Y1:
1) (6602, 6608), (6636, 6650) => -3.1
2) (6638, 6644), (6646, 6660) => 2.5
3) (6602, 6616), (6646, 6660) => 2.4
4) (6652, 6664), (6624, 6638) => 9.6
